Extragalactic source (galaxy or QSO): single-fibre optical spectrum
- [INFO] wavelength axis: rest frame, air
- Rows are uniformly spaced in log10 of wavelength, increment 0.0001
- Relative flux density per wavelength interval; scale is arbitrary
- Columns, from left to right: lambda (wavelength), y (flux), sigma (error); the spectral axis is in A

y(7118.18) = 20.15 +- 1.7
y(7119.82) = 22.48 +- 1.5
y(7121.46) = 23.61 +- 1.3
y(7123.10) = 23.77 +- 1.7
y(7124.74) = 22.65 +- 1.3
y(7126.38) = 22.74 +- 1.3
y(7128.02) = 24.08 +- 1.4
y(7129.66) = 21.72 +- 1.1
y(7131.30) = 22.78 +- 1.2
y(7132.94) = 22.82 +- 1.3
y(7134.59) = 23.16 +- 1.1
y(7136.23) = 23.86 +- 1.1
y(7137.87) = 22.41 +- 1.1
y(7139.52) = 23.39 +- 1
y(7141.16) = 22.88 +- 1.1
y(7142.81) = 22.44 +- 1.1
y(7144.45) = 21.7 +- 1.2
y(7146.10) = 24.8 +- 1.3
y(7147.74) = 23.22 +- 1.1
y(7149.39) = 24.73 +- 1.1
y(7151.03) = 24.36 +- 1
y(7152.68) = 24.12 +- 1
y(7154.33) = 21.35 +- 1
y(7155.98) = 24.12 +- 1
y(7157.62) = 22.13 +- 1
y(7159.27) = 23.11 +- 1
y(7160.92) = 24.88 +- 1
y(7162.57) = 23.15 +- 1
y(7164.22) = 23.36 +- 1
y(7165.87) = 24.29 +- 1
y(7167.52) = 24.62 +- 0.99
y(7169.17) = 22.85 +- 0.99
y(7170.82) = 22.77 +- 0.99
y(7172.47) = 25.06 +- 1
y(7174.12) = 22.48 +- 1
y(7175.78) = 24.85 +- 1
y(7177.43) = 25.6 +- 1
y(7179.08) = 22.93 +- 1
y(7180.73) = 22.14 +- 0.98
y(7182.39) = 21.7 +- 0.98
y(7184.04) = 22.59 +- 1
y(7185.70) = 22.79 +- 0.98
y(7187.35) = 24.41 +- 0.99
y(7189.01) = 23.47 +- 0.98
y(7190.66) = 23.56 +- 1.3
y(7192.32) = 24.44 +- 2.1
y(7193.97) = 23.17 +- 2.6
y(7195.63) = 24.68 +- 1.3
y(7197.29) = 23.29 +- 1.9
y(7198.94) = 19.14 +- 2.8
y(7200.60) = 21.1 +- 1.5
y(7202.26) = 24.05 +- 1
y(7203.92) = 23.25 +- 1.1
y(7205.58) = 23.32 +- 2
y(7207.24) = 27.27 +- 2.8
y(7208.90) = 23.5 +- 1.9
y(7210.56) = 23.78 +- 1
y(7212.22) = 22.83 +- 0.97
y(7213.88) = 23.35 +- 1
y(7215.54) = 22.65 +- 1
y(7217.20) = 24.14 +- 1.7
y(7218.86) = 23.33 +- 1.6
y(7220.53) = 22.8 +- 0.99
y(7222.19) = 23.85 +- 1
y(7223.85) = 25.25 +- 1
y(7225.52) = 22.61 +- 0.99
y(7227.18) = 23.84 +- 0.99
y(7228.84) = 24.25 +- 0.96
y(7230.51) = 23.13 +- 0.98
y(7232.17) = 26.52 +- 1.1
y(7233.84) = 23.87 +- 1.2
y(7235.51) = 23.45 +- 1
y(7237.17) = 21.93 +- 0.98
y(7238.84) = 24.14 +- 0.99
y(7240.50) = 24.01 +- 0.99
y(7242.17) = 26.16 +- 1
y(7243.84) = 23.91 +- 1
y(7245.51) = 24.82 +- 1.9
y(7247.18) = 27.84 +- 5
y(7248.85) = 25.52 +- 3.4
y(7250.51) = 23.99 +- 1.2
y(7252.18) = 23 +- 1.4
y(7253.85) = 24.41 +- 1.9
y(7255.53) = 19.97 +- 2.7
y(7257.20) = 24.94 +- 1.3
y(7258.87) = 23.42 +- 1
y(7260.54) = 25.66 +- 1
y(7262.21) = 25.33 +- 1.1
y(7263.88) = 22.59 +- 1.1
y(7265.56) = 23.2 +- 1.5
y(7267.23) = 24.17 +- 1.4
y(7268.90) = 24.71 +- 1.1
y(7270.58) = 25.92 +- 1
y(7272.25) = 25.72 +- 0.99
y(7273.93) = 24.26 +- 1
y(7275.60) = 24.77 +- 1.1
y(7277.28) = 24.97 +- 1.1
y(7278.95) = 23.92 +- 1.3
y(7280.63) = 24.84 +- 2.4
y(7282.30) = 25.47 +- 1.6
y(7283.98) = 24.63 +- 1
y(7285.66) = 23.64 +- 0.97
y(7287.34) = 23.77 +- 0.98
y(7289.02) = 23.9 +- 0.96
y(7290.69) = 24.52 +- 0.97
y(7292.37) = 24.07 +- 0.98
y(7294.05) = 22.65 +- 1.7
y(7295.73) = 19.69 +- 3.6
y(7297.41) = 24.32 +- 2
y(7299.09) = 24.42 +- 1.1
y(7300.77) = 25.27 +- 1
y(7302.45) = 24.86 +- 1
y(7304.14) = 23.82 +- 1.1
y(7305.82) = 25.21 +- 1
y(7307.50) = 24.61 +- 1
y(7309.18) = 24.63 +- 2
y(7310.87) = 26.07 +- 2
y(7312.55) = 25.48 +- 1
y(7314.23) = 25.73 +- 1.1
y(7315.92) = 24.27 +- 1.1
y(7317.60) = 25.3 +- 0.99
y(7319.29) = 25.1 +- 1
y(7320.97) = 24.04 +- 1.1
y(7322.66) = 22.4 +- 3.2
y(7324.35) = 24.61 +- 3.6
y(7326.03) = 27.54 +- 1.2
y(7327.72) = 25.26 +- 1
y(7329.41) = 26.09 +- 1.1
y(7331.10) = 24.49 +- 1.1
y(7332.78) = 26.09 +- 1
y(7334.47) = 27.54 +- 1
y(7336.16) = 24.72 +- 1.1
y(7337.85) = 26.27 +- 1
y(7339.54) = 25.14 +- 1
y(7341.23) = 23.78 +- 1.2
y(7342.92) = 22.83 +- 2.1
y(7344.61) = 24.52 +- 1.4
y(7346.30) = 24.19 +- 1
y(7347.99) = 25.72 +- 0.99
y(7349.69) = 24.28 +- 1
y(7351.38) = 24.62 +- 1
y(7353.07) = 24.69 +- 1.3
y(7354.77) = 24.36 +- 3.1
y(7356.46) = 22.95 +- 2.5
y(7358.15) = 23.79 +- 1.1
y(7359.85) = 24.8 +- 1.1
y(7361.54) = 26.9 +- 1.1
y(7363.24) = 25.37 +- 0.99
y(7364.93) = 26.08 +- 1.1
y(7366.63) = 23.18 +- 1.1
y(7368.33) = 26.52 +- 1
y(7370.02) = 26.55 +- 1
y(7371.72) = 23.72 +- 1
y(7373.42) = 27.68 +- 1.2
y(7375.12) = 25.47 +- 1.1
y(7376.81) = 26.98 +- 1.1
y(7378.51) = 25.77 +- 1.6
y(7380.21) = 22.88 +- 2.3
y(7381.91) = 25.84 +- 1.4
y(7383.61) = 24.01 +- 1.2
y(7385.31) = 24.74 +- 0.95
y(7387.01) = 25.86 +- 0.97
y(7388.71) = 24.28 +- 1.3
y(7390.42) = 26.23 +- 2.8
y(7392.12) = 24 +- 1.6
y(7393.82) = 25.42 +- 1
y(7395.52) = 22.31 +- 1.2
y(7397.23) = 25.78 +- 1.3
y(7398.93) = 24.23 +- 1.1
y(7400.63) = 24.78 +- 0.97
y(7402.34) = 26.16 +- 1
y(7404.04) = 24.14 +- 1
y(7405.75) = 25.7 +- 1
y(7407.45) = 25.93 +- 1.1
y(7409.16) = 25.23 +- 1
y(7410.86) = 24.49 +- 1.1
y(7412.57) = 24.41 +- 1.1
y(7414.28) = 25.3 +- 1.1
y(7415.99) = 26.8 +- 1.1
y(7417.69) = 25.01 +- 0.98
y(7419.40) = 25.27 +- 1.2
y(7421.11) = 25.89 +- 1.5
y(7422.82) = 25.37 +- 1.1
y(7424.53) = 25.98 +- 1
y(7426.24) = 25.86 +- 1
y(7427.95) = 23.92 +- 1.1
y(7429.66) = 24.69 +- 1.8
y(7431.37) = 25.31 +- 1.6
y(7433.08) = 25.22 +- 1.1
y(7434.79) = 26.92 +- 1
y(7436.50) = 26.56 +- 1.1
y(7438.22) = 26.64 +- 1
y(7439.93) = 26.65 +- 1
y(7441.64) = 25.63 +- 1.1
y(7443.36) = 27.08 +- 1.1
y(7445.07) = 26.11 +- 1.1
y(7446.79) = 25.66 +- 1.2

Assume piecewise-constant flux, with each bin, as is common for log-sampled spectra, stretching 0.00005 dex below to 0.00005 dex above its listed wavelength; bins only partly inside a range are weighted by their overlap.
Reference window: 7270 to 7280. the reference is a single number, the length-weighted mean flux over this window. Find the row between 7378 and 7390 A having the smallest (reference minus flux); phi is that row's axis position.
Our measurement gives 7387.01 A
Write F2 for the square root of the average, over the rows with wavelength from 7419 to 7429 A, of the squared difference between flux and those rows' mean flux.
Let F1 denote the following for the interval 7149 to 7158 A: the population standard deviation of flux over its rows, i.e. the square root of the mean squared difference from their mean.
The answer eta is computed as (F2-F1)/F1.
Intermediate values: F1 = 1.26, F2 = 0.71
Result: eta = -0.44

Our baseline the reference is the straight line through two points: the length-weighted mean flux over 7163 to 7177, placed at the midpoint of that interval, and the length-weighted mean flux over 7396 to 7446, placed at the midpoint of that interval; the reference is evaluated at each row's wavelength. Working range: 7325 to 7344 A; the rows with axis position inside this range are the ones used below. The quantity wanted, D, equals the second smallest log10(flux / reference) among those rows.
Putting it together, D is -0.0214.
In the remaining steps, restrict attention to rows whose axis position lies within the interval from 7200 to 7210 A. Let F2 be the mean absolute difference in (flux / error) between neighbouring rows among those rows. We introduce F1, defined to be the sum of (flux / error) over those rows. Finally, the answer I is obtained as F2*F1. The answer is 501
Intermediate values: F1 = 93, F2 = 5.4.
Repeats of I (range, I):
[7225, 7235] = 246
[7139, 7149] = 205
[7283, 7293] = 63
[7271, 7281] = 397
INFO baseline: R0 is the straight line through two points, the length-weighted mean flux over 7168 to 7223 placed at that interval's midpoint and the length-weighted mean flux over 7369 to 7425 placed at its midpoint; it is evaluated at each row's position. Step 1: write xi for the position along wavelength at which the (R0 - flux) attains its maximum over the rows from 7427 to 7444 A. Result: 7427.95 A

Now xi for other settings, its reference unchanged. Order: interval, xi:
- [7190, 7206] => 7198.94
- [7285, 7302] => 7295.73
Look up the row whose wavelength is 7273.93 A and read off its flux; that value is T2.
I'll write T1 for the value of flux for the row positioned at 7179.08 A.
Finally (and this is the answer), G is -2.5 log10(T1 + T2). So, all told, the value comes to -4.18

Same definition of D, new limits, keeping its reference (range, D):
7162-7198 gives -0.0330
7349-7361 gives -0.0233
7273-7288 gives -0.0152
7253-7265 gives -0.0345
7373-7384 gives -0.0223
